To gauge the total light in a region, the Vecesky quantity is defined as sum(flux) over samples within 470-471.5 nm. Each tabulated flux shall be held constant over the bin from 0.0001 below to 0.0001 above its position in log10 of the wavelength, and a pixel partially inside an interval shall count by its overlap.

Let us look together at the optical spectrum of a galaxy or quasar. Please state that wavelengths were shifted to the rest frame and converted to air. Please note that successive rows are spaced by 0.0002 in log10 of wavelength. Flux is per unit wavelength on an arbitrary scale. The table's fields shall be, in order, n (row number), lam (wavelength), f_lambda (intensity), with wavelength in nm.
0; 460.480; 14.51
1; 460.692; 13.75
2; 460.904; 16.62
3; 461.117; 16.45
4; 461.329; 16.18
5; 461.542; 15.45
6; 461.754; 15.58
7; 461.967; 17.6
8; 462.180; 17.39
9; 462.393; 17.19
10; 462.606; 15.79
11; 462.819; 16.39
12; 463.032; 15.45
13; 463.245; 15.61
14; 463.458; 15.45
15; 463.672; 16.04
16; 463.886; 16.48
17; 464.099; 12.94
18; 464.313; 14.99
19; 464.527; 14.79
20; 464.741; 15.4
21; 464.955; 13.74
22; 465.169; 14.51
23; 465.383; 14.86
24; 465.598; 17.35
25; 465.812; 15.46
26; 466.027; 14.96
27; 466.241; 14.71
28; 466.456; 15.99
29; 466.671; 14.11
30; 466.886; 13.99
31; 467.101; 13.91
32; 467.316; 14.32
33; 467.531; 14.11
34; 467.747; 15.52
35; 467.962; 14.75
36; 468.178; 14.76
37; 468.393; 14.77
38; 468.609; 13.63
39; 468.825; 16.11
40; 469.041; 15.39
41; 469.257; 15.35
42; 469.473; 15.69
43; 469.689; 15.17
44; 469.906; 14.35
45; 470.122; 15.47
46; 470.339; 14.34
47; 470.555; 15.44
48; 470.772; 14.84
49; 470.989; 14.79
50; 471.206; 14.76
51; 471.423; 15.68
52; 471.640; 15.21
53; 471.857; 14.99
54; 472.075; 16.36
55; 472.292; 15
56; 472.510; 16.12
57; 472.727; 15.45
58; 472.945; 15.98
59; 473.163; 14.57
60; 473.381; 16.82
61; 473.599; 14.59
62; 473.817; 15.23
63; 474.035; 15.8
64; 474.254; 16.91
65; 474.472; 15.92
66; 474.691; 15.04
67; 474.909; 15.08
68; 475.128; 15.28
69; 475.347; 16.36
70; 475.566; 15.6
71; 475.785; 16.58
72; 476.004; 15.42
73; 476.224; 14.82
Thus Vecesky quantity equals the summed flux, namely 105.3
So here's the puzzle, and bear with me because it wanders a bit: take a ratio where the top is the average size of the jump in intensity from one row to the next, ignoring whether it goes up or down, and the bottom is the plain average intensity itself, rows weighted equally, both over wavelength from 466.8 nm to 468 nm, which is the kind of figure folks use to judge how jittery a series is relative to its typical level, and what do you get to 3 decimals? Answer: 0.040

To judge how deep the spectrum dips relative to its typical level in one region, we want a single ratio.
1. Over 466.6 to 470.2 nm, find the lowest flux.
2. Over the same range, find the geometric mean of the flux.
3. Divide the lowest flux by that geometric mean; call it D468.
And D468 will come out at 0.92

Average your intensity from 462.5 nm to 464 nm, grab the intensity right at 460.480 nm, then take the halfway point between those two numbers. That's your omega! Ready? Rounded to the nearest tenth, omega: 15.2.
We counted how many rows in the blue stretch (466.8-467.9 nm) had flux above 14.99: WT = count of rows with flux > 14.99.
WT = 1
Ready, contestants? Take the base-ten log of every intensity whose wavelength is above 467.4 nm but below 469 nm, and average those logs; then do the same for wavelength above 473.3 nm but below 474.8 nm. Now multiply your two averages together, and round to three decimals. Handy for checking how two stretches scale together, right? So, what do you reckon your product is 1.400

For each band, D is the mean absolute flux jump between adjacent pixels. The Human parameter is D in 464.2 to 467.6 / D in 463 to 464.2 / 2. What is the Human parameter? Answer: 0.43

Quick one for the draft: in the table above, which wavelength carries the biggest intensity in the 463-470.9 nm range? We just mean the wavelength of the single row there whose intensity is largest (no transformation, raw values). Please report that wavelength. 465.598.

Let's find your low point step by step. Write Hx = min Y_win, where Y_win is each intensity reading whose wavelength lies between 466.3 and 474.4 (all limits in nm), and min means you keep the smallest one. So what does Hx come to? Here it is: 13.63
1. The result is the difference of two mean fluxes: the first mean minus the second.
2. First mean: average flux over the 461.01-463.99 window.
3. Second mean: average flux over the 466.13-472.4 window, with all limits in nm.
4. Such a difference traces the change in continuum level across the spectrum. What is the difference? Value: 1.3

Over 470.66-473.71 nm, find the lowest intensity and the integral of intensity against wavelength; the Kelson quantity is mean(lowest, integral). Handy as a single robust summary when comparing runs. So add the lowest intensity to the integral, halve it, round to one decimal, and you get 30.7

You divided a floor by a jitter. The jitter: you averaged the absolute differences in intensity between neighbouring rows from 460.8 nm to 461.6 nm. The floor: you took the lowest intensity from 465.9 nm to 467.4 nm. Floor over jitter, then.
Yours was 36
